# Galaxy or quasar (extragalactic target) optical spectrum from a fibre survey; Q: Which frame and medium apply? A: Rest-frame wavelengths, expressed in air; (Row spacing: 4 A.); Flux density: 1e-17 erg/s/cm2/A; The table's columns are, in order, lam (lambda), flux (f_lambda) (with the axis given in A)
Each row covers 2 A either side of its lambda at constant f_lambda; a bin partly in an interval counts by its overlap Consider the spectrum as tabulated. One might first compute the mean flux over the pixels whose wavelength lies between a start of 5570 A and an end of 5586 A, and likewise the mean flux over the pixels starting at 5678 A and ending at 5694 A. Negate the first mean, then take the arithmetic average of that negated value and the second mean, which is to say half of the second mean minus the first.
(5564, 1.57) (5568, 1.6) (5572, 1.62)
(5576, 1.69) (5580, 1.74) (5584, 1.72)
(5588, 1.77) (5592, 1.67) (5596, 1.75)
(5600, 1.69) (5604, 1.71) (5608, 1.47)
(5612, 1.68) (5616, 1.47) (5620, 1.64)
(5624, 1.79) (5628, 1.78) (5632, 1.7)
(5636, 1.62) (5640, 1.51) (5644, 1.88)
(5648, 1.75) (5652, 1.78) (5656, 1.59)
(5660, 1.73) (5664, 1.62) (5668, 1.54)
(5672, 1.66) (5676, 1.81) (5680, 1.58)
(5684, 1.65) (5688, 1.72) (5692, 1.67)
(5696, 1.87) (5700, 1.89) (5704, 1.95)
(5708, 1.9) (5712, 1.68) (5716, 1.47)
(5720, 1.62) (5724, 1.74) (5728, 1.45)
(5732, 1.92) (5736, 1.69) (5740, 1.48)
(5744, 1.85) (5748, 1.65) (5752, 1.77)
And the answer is -0.019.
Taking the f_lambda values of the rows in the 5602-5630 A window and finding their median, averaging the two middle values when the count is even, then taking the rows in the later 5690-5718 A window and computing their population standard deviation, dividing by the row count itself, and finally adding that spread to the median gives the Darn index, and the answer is 1.841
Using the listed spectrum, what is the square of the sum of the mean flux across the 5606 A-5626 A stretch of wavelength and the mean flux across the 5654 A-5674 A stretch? 10.5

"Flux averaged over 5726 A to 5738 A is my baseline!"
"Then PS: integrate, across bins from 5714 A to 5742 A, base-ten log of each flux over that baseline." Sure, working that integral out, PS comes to -0.52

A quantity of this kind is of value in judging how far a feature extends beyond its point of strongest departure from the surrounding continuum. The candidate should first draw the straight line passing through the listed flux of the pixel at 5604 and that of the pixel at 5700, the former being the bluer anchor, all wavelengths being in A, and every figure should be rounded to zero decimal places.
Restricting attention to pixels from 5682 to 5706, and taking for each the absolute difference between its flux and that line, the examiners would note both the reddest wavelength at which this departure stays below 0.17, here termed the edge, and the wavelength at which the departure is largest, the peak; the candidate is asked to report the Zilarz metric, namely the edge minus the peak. 20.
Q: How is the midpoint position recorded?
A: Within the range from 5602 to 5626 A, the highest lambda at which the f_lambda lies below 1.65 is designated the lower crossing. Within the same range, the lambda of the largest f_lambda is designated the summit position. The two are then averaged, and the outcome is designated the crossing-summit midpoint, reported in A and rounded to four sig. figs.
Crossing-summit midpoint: 5622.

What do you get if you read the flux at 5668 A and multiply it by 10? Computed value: 15.4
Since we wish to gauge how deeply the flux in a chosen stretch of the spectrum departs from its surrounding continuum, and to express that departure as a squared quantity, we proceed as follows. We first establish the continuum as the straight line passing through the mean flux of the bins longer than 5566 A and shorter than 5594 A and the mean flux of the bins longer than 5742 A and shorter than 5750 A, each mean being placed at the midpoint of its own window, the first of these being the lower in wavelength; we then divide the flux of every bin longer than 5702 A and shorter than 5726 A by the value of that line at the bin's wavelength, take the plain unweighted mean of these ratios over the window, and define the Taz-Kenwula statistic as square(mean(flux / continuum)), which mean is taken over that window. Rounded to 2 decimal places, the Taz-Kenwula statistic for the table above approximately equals 0.99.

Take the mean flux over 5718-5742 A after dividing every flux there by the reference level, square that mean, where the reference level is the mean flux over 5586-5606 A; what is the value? 0.92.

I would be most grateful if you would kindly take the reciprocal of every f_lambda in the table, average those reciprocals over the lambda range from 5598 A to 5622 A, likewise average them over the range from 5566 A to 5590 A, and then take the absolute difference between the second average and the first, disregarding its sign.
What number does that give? 0.031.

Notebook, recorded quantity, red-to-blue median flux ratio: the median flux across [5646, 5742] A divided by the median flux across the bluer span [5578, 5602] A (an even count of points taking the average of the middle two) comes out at 0.97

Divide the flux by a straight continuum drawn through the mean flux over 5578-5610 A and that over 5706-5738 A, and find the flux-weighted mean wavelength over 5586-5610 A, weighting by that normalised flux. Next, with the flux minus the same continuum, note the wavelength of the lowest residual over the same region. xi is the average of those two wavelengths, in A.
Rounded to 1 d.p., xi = 5602.9 A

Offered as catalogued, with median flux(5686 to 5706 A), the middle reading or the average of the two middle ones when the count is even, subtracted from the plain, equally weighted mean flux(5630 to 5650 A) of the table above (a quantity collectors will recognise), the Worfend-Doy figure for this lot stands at -0.18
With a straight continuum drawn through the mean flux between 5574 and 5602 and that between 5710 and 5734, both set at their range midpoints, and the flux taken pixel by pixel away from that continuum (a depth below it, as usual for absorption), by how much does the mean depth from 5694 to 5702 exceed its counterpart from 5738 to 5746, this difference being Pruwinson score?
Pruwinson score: -0.19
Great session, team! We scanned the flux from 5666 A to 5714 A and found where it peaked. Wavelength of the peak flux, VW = 5704 A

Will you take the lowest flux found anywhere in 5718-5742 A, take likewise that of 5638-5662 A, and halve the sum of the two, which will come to 1.48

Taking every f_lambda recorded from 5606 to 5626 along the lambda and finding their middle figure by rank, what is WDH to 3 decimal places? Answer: 1.640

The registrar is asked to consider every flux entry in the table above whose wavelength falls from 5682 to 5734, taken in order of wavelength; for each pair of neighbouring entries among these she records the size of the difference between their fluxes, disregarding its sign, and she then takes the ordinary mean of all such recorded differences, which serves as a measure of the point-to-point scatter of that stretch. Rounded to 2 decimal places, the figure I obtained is 0.16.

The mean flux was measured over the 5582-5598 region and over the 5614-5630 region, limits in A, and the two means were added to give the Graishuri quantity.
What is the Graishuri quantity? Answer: 3.40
